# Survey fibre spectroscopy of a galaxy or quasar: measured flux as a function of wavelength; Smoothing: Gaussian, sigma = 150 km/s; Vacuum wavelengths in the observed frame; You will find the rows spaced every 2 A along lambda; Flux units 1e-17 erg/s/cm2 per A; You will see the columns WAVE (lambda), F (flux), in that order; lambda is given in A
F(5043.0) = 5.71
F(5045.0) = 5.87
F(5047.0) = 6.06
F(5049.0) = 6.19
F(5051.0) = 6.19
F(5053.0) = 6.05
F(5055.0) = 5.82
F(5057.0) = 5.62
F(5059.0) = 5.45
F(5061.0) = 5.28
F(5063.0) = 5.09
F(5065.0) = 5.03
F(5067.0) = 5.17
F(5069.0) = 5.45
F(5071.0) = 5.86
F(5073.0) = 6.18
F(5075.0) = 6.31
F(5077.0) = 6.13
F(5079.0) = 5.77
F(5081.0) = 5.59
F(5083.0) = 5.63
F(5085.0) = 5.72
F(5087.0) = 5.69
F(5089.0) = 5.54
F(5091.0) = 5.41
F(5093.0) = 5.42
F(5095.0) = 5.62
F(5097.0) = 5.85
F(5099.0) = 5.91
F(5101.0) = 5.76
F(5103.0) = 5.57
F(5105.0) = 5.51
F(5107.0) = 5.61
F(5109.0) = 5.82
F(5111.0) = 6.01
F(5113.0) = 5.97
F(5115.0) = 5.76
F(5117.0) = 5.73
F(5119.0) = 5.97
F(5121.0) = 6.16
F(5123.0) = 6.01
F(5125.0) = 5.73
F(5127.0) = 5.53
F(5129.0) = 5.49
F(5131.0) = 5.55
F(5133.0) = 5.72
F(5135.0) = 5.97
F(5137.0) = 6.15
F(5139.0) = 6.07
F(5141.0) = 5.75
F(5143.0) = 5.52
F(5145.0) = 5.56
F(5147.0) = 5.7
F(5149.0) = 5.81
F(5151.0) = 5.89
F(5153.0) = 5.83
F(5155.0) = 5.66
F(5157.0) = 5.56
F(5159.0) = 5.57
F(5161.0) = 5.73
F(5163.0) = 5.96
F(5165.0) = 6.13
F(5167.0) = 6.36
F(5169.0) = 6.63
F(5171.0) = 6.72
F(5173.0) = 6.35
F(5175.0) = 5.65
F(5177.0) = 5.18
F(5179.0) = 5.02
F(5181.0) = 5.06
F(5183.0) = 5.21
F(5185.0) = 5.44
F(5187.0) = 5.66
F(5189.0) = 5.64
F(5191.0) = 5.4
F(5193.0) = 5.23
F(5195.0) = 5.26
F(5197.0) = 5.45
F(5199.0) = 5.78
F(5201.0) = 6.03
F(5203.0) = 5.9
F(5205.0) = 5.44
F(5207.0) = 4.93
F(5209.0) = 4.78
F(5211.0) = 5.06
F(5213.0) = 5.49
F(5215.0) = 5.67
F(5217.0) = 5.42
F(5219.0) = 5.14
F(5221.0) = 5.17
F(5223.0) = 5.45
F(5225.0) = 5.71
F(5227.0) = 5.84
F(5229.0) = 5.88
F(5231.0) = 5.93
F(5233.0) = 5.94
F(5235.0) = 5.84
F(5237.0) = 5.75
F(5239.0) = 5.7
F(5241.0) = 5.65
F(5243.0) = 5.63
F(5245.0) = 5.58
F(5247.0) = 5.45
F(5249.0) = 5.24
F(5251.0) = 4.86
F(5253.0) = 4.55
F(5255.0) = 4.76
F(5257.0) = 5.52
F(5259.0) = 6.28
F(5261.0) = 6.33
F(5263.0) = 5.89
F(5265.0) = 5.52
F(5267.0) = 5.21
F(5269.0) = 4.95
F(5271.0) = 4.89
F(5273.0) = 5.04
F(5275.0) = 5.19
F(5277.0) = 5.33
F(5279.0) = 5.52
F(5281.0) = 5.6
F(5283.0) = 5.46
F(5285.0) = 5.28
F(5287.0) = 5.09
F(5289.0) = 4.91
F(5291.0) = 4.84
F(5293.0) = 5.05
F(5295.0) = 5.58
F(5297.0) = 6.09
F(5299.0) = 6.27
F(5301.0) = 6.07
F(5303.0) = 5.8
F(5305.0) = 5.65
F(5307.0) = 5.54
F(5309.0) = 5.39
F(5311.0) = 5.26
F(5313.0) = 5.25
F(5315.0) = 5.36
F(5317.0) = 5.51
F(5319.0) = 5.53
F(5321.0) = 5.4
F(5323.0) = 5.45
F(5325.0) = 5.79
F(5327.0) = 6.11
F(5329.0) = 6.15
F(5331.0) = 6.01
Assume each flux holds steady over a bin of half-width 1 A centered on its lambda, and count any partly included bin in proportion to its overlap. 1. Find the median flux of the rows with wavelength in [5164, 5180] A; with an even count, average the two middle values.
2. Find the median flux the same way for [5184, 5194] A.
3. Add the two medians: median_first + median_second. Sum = 11.7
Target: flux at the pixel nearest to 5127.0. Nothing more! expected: 5.53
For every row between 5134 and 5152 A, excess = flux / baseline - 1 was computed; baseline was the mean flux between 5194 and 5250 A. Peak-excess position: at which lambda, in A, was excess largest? 5137.0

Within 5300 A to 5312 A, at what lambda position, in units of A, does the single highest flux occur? 5301.0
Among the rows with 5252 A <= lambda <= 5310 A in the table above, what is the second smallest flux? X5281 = 4.76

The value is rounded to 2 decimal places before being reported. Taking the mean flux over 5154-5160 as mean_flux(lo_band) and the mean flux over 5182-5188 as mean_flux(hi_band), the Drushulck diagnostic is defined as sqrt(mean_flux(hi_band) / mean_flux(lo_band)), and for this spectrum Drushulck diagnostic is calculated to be 0.99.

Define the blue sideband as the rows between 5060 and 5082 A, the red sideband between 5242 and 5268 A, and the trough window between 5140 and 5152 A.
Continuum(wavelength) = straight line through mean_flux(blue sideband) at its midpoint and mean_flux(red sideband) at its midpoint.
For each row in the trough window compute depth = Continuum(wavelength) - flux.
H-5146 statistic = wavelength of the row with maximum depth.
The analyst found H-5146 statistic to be 5143.0 A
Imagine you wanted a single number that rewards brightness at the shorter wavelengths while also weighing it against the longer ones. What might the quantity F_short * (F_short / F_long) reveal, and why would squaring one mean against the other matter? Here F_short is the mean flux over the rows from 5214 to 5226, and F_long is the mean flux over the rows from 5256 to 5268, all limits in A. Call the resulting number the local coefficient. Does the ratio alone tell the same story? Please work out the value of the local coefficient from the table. 5.1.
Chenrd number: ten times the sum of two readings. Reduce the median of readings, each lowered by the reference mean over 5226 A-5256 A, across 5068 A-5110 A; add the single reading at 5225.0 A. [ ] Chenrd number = 59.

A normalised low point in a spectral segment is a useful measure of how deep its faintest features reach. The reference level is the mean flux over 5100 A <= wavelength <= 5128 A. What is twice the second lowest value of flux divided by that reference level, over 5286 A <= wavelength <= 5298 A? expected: 1.69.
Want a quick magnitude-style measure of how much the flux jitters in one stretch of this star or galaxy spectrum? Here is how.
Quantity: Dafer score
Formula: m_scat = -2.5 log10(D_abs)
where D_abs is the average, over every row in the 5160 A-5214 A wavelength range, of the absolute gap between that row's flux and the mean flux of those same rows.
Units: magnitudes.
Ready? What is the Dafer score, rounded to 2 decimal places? 0.96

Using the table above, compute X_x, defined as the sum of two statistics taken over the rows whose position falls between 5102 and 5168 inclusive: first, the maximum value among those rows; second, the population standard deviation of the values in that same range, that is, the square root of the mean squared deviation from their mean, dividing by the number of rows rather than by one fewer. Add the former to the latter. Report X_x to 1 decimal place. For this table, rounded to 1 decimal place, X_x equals 6.6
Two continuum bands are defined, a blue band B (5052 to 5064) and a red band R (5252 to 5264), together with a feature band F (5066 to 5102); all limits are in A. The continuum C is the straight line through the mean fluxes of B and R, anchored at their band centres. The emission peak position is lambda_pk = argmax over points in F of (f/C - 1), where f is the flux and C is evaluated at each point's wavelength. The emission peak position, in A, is 5075.0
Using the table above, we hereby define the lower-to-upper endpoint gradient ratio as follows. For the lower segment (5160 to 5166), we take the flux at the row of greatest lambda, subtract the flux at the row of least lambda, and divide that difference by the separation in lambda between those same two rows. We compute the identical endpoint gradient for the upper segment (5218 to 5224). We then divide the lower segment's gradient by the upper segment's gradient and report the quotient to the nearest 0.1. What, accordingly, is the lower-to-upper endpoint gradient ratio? 1.3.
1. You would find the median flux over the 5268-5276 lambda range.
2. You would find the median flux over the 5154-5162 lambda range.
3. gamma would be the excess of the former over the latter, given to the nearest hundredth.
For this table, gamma -0.62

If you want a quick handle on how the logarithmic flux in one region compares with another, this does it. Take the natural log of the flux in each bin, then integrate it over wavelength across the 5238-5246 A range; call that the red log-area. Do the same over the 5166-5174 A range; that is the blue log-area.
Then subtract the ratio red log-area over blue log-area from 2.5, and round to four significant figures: 1.577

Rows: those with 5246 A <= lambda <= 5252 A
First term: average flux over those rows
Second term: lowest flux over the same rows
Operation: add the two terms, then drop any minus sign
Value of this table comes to 10.0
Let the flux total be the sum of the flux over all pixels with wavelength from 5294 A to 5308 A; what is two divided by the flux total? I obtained 0.049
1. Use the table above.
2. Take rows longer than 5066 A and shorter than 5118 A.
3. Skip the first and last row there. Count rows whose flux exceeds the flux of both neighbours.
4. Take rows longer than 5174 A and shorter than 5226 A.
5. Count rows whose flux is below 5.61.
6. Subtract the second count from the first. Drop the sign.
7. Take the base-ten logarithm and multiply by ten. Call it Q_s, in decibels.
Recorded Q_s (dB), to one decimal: 11.5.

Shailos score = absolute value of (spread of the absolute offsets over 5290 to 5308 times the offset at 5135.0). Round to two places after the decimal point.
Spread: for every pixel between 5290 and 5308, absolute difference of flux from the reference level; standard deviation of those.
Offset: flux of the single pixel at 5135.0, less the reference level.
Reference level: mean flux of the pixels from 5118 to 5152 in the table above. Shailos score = 0.05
